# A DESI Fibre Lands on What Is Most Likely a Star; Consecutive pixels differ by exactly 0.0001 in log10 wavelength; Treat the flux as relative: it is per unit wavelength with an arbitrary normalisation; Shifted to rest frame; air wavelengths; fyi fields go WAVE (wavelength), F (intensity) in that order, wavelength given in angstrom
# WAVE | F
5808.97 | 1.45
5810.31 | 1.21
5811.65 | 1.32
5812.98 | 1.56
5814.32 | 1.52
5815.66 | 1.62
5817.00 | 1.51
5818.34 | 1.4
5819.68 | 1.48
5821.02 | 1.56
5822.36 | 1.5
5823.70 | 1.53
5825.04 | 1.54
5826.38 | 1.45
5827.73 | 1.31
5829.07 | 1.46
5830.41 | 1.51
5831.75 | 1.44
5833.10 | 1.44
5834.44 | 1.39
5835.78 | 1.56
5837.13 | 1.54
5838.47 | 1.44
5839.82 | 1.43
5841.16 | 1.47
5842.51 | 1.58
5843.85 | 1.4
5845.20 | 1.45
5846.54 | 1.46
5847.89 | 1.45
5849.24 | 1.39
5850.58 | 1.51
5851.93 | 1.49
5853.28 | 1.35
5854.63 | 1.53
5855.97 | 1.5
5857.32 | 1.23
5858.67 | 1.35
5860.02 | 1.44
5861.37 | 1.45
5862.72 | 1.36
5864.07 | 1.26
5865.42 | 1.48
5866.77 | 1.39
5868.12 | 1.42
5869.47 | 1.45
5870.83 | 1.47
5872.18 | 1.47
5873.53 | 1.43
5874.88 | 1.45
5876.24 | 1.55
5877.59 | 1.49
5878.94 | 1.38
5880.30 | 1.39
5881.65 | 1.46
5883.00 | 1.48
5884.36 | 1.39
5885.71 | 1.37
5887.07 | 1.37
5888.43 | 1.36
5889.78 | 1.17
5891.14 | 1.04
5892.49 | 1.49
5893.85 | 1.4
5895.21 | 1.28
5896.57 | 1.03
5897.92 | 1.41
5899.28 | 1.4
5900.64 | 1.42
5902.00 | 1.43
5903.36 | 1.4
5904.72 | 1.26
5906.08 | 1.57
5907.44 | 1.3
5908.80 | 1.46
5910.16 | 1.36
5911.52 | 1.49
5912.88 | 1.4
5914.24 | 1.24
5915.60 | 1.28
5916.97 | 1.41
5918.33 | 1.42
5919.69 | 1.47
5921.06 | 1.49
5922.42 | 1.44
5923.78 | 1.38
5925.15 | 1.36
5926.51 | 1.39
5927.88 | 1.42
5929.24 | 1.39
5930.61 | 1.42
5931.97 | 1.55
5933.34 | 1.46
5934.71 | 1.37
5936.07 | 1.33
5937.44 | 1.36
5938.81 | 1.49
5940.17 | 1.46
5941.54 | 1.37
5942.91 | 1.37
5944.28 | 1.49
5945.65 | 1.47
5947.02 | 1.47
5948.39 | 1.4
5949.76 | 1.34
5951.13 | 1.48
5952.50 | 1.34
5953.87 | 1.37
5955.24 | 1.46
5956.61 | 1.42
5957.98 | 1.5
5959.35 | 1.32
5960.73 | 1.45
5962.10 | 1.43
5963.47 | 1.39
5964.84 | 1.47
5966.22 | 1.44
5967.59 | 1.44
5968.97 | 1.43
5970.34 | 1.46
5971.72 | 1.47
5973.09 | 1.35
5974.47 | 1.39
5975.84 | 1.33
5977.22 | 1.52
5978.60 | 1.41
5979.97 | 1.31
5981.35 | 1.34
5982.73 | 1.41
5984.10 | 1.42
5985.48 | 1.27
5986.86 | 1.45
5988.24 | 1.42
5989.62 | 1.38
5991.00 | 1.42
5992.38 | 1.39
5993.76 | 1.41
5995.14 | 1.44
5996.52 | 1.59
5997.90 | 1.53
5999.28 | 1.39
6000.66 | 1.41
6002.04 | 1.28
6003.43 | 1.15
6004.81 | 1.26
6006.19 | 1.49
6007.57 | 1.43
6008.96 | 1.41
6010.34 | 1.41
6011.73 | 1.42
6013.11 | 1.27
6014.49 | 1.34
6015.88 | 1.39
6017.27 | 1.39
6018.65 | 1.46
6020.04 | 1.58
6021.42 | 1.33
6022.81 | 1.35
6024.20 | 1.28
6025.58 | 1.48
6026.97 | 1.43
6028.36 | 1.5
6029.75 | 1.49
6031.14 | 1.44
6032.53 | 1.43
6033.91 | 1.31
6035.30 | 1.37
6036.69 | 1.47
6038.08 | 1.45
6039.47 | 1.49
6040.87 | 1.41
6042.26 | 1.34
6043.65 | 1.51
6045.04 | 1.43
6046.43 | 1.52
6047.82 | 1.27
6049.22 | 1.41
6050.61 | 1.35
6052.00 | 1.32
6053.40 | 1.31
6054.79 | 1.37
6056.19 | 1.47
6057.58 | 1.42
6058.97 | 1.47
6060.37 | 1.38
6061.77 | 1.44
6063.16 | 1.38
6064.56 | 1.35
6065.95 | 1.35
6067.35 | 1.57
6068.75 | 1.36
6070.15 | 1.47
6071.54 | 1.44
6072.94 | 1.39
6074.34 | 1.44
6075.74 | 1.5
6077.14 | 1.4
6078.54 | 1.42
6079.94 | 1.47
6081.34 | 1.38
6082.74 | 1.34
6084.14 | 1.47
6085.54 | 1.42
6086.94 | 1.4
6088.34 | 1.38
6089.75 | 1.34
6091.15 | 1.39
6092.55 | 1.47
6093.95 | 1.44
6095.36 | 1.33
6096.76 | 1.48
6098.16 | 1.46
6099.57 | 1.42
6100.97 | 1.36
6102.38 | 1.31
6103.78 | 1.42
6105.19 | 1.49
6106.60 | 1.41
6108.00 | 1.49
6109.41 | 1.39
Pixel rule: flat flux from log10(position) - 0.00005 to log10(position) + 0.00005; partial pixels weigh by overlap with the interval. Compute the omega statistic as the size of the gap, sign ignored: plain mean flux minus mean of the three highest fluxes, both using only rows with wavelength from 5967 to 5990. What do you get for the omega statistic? 0.083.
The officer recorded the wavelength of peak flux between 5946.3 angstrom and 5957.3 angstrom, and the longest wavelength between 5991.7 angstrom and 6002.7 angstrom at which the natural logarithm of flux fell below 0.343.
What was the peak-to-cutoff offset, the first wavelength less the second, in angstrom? -50.9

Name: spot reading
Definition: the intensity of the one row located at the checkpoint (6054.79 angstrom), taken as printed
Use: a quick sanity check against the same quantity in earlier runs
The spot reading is 1.37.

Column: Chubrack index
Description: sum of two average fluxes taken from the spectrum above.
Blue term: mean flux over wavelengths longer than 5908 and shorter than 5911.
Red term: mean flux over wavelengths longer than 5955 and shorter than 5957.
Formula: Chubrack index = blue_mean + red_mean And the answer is 2.850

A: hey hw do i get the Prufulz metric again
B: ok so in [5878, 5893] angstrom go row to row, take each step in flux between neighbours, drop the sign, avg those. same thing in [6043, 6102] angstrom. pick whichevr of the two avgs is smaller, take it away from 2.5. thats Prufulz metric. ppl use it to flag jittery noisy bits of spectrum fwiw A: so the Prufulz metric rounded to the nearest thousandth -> 2.427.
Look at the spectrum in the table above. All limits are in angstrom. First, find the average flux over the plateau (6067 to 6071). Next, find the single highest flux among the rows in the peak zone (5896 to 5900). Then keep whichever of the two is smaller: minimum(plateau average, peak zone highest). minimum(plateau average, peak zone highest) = 1.410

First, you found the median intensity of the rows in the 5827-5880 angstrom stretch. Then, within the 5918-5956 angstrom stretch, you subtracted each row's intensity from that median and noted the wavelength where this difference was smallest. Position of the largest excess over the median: 5931.97 angstrom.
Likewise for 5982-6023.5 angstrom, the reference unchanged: 5996.52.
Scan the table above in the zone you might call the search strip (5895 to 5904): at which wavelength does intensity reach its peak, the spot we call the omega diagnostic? 5902.00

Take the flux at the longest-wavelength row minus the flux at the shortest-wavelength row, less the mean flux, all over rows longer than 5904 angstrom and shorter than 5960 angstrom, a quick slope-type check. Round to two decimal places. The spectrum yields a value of -1.35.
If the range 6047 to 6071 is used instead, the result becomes -1.19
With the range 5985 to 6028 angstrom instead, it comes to -1.24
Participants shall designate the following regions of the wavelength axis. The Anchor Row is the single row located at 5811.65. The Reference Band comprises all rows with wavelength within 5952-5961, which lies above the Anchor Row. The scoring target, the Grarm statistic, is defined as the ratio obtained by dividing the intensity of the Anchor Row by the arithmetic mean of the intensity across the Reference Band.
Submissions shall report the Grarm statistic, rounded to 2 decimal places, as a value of 0.94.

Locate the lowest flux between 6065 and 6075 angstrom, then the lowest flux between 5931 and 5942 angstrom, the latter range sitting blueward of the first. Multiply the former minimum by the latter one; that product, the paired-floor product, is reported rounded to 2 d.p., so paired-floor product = 1.80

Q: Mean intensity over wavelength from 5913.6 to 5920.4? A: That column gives 1.36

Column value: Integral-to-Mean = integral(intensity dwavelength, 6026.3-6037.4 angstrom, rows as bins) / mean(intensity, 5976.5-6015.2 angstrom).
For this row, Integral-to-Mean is 11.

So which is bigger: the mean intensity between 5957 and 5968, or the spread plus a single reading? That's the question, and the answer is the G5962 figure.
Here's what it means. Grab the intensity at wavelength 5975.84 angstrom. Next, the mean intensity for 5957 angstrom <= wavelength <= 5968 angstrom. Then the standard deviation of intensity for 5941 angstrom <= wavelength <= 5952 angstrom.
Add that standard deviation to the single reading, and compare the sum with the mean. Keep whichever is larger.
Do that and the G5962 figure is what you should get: 1.43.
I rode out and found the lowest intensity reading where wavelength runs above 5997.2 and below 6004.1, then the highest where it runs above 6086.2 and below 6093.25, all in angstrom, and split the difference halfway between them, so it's 1.31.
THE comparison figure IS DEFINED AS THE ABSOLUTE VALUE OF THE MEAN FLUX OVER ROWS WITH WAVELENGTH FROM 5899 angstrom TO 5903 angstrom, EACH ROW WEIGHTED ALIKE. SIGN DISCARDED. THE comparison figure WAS 1.42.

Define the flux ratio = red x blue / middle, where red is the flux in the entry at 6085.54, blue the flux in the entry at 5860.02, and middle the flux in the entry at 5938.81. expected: 1.37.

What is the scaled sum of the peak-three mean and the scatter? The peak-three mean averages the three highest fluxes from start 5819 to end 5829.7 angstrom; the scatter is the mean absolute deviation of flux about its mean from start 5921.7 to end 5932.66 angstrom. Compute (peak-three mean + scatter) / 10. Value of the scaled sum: 0.1582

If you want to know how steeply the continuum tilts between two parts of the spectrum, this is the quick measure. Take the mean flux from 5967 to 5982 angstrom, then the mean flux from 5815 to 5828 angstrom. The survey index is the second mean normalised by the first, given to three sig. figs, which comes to 1.06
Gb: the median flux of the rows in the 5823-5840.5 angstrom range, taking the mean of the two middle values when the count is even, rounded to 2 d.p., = 1.45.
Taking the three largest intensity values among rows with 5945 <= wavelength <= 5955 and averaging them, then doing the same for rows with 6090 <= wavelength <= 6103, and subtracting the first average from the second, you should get 0.00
